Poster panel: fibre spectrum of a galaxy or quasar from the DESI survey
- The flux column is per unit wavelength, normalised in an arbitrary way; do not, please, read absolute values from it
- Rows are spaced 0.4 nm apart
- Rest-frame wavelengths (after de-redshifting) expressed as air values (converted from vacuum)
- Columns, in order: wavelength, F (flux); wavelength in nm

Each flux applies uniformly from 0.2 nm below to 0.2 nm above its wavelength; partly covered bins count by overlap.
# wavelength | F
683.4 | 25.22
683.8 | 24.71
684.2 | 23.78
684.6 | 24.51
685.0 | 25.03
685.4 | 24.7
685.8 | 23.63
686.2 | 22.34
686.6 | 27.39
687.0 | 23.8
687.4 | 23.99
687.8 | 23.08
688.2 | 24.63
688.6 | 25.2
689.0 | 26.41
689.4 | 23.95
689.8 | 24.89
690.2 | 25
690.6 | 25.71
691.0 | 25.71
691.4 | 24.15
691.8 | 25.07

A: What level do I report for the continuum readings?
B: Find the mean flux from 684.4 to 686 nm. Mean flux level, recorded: 24.5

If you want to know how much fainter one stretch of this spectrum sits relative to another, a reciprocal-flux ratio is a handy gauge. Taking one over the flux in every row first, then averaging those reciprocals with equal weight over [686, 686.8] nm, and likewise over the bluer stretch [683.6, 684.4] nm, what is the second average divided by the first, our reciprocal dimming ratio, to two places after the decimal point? 1.02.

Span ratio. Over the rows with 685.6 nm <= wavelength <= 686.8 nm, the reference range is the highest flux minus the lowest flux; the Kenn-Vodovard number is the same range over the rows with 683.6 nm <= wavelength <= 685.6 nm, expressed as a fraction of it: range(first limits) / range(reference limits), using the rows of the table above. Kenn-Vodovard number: 0.25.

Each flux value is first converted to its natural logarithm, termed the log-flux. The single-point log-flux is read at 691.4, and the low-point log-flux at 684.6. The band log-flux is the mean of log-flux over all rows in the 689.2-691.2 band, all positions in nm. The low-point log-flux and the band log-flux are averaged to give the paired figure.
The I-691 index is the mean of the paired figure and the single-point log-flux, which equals 3.20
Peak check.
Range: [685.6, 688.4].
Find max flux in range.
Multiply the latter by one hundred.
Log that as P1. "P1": 2739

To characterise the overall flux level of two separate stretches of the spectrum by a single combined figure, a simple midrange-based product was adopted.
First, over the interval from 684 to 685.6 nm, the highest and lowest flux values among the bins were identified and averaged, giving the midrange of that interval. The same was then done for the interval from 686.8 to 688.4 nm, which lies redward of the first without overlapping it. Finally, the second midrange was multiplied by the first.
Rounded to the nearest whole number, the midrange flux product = 582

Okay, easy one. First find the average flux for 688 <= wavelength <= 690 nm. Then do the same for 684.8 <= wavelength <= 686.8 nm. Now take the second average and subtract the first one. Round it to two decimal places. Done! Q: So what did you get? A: -0.40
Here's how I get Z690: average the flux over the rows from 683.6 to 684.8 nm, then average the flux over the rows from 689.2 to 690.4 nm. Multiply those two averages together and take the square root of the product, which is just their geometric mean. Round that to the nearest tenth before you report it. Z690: 24.5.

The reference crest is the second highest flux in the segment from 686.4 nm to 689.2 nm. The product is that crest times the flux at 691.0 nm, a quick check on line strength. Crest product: 679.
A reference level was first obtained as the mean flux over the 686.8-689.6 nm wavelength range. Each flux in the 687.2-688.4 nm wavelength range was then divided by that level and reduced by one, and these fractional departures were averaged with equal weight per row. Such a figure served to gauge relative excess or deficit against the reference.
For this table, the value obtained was -0.02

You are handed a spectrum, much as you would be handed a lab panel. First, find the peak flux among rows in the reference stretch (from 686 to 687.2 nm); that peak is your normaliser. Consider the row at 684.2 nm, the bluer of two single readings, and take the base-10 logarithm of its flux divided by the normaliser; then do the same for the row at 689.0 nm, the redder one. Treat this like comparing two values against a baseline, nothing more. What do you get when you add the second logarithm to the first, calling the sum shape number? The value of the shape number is -0.077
